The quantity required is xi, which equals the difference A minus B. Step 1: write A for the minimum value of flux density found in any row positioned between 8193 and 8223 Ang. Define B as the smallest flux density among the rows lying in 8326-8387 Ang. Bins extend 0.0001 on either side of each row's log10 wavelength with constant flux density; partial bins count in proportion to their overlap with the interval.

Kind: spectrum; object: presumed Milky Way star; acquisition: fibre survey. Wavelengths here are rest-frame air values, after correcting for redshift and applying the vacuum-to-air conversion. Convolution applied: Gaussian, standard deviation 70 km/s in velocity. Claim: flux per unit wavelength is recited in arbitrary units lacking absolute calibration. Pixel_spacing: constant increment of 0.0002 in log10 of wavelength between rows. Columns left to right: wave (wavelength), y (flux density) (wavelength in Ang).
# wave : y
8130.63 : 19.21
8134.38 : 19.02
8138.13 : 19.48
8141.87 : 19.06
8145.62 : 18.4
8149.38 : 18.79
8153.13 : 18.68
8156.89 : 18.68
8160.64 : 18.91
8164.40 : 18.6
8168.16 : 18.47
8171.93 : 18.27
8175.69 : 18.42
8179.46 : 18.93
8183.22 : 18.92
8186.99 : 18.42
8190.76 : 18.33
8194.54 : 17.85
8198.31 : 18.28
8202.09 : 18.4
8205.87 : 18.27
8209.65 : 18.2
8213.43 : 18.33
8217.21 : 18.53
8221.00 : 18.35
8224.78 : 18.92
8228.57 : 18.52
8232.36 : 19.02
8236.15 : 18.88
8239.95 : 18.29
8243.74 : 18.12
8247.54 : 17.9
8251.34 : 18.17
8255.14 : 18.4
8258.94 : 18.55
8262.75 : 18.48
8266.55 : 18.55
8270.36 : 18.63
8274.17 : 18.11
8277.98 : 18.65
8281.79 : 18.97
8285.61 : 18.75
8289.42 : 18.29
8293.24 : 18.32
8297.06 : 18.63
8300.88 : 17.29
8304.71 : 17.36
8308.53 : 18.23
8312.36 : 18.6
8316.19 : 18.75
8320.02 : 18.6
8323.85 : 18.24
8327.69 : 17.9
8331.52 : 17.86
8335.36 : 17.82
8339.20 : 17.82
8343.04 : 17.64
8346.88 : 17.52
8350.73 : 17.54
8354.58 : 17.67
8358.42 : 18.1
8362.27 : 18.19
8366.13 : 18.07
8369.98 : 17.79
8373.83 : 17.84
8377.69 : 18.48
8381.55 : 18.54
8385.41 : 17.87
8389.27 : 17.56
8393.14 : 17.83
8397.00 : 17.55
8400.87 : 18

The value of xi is 0.3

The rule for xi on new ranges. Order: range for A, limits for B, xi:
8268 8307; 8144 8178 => -1.0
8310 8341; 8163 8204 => 0.0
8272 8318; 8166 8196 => -0.6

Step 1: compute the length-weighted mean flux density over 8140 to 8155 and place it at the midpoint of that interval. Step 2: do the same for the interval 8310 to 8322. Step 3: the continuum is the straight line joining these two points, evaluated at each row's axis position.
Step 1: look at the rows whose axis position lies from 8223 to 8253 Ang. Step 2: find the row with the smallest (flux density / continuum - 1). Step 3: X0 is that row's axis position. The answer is 8247.54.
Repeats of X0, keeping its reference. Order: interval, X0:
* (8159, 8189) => 8171.93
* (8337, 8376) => 8346.88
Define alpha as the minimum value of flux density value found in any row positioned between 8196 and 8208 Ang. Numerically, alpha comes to 18.27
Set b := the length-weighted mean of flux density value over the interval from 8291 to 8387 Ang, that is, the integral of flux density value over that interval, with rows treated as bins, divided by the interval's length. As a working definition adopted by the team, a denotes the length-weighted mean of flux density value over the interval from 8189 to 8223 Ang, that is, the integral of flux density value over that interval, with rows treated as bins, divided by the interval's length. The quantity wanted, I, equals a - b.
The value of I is 0.3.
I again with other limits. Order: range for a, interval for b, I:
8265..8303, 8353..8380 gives 0.4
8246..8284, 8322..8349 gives 0.6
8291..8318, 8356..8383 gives 0.0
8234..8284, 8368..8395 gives 0.5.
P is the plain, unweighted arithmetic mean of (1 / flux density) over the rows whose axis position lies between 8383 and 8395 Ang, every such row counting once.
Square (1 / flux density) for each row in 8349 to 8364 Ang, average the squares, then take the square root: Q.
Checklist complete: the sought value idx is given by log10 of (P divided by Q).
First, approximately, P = 0.0563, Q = 0.0560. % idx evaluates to 0.003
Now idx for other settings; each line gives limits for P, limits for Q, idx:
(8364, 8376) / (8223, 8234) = 0.022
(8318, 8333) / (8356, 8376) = -0.004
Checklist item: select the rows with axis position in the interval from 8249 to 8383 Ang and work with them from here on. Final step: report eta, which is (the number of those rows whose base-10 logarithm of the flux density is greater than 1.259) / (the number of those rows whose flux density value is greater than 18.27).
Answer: 1.25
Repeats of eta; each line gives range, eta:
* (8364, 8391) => 1.00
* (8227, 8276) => 1.11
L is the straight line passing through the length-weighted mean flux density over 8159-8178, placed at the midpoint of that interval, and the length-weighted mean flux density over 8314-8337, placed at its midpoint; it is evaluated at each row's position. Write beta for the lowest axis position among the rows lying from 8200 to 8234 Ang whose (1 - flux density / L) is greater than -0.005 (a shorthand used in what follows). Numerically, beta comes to 8202.09 Ang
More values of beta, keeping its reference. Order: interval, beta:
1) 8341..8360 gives 8343.04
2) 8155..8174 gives 8164.40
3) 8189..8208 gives 8190.76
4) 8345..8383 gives 8346.88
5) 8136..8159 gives 8145.62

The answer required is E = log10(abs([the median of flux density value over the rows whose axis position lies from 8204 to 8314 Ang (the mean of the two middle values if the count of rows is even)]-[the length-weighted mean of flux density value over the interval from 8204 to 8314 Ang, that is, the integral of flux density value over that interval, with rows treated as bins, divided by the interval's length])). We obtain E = -2.0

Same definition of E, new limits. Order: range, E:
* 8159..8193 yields -1.0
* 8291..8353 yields -0.9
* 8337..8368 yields -1.2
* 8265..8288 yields -1.5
